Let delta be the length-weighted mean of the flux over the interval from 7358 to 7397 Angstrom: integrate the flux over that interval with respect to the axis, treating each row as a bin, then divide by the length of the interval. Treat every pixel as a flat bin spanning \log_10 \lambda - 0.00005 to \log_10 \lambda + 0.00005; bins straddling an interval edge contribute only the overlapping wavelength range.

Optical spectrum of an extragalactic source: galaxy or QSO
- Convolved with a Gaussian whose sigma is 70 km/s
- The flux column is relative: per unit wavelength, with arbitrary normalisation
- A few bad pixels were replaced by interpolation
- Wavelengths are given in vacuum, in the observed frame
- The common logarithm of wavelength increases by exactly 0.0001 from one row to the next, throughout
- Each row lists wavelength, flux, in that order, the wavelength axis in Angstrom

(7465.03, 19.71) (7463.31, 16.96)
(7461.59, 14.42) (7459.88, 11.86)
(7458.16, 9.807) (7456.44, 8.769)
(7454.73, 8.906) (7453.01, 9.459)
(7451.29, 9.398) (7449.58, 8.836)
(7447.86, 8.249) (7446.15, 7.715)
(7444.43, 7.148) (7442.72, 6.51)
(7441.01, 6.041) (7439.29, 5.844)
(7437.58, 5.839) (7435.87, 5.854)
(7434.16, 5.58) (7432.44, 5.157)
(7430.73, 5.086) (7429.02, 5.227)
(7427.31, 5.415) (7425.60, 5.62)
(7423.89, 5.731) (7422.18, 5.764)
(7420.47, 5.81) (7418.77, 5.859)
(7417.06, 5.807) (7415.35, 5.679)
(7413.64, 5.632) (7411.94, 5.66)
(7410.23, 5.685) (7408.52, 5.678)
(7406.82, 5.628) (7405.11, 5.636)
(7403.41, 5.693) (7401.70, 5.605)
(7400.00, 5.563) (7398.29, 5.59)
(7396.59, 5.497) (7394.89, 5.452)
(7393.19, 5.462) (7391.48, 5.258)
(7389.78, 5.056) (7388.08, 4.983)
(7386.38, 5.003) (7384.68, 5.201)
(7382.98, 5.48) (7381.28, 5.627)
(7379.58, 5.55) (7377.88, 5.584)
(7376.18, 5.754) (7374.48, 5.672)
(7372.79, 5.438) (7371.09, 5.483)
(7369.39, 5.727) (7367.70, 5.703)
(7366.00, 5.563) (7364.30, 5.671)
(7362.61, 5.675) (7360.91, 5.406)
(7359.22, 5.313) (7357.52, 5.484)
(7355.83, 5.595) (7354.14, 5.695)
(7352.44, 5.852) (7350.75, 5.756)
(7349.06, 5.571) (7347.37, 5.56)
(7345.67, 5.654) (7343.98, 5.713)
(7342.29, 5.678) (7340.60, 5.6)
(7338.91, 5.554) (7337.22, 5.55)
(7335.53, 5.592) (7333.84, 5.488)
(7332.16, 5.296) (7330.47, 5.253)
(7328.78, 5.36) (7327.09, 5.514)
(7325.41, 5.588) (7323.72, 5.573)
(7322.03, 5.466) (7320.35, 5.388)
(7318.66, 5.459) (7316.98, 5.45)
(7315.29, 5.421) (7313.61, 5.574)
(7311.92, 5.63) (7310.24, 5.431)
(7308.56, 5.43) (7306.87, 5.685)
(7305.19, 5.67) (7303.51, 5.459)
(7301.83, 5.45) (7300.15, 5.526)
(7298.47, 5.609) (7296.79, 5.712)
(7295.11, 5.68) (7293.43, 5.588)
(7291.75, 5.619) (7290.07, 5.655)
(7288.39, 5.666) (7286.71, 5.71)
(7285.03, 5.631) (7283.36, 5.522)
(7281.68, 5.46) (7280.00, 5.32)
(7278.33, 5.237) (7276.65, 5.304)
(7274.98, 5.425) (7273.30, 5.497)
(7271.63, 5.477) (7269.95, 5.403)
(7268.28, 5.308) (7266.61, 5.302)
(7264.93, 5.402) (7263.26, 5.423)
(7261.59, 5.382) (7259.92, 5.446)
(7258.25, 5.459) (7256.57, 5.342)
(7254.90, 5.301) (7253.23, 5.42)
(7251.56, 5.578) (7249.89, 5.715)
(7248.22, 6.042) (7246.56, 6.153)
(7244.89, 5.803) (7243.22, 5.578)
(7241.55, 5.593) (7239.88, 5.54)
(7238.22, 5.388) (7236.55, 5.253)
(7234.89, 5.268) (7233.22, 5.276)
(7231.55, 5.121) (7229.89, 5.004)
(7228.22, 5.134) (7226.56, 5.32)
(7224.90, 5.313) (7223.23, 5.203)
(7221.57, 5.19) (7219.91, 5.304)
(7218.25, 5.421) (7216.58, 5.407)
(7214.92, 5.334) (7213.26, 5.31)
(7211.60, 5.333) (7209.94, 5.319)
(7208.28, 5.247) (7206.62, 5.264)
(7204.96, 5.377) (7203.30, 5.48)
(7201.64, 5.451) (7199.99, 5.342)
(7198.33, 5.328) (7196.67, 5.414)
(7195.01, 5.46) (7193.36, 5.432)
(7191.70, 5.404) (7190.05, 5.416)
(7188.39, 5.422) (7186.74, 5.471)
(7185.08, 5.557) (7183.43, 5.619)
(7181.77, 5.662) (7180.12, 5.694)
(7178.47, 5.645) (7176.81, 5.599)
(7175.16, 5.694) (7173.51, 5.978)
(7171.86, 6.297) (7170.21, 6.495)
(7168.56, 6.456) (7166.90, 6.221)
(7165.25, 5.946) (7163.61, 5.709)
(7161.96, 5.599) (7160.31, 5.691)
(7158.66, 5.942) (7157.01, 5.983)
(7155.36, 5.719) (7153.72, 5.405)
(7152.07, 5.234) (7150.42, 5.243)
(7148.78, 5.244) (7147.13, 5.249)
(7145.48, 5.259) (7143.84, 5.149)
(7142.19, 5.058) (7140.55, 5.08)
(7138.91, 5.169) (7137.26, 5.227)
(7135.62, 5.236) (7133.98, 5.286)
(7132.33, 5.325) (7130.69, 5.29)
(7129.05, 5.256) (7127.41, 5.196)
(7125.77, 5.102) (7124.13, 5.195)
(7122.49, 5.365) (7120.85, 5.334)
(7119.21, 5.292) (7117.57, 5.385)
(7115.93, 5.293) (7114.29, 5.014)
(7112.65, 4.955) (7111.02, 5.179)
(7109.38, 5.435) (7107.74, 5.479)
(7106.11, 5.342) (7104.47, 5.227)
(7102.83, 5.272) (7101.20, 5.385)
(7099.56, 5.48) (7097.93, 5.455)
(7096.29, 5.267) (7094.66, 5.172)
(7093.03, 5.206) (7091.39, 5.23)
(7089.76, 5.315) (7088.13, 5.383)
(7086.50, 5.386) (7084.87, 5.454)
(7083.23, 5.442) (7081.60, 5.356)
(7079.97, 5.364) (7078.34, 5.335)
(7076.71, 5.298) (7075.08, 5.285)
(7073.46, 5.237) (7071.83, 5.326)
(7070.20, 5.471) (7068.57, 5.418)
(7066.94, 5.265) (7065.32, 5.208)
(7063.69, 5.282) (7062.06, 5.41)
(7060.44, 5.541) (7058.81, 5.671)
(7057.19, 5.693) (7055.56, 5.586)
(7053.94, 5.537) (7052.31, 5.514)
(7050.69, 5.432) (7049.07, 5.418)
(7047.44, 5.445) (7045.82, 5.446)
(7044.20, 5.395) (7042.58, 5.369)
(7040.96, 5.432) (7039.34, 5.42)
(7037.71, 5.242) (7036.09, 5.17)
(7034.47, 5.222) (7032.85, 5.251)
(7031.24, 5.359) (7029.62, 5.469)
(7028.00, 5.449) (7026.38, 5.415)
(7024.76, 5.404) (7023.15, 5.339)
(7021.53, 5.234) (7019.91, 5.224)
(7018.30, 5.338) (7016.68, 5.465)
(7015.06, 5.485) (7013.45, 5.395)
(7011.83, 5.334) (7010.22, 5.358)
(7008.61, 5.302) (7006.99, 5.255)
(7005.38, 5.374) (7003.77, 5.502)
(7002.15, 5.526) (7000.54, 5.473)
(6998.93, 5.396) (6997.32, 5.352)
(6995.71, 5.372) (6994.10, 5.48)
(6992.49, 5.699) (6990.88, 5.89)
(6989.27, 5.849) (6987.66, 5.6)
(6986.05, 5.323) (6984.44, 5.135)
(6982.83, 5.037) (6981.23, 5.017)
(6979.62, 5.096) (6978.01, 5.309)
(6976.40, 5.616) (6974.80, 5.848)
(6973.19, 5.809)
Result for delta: 5.46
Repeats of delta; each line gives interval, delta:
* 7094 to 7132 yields 5.28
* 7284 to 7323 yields 5.56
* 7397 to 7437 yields 5.61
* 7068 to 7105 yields 5.34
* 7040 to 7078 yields 5.42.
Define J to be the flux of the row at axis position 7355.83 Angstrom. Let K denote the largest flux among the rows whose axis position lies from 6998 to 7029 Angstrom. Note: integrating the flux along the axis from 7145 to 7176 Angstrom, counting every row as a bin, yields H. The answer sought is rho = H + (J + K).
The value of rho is 190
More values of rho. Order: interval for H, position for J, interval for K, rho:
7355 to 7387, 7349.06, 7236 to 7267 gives 189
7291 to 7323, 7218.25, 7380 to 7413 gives 188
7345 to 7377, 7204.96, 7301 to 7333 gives 191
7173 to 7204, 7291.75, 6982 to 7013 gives 183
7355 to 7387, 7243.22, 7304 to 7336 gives 188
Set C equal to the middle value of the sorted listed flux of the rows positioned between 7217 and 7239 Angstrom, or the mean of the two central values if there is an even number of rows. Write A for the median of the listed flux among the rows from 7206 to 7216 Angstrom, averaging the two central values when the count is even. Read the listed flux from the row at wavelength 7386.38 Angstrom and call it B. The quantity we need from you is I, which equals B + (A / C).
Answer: 6.01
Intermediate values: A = 5.31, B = 5.003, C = 5.27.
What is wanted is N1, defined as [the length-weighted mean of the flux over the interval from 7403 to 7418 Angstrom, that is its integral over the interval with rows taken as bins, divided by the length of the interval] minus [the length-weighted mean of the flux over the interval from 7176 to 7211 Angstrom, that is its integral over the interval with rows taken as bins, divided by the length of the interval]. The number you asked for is 0.2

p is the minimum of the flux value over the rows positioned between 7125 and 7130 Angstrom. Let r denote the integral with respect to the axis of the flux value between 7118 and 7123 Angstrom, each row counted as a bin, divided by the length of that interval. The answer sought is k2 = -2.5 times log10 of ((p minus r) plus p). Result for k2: -1.72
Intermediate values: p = 5.102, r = 5.3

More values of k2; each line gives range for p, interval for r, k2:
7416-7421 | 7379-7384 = -1.96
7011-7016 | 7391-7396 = -1.80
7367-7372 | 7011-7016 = -1.86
